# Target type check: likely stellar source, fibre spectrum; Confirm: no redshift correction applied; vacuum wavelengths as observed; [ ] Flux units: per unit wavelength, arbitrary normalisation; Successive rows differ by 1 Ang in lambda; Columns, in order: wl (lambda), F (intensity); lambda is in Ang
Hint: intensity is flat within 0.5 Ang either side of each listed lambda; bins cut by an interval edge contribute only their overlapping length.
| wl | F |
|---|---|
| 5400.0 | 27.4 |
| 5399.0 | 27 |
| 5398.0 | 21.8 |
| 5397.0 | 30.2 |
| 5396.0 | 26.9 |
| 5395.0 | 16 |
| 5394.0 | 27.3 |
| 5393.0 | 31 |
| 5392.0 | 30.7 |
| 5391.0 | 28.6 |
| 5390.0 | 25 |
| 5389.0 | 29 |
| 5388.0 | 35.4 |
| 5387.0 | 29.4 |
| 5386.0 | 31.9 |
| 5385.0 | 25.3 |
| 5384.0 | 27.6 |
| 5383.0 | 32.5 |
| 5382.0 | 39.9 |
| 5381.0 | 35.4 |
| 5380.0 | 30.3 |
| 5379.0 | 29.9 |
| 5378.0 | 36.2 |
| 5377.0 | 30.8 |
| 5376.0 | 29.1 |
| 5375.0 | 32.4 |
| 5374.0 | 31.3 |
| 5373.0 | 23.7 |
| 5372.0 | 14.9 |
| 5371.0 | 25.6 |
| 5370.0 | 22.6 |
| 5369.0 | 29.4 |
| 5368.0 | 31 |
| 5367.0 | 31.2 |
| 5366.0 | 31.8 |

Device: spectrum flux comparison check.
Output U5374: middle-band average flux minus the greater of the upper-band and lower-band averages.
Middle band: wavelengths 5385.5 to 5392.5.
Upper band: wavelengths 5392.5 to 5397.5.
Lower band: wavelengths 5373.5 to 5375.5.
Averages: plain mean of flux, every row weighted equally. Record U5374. -2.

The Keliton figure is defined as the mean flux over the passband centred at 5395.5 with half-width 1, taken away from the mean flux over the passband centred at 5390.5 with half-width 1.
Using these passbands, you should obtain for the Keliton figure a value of 5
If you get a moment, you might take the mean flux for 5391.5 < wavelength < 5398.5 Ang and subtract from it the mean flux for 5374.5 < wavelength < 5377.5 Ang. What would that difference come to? -4.5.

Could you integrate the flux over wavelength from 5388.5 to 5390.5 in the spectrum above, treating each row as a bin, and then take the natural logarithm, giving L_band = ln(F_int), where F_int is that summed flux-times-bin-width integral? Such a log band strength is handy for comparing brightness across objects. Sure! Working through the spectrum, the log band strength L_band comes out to 4.0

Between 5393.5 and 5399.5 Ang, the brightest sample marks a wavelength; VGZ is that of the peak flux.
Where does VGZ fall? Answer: 5397.0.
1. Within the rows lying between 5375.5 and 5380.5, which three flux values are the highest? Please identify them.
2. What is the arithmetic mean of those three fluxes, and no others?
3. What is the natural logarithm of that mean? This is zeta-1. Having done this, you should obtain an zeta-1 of 3.48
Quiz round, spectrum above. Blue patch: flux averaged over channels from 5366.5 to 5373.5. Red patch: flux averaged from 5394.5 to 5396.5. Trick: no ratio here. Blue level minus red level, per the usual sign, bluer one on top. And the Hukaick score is 4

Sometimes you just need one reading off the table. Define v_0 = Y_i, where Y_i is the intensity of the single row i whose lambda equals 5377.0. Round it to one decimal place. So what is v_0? 30.8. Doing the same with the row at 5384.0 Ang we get 27.6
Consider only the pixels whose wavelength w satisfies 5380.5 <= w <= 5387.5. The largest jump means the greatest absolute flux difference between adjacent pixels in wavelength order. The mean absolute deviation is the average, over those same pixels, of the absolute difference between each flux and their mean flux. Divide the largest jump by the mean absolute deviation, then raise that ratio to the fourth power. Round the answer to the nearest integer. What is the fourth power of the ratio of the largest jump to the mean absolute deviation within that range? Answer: 17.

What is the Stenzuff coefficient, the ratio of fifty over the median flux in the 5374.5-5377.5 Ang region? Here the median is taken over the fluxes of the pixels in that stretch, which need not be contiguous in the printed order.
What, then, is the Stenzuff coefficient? 1.62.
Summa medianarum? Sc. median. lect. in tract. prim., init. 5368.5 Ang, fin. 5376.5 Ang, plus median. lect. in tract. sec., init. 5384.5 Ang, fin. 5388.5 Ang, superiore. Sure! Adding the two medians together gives 58.0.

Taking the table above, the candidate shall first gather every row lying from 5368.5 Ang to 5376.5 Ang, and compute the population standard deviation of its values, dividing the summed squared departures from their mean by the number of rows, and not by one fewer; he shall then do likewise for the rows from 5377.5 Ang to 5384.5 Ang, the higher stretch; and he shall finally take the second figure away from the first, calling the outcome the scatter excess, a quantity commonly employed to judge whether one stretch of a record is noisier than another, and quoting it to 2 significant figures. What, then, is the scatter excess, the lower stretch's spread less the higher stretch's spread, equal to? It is 1.4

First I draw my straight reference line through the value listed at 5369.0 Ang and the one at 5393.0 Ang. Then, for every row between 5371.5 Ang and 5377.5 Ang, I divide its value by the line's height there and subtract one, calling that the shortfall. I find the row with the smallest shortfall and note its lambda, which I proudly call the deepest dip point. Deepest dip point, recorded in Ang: 5372.0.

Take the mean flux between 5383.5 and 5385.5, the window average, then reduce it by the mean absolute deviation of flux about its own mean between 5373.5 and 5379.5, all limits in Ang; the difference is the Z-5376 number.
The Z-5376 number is 24.7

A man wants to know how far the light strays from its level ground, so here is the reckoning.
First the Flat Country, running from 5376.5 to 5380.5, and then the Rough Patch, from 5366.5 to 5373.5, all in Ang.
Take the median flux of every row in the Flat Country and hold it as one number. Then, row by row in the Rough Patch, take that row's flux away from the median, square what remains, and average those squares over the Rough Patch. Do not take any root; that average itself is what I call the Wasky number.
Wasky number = 54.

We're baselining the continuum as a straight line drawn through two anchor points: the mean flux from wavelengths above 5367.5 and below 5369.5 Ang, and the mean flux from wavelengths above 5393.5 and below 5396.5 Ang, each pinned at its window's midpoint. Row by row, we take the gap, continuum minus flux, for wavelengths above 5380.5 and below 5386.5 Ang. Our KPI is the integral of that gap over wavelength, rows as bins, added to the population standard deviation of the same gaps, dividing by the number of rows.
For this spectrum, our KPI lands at -30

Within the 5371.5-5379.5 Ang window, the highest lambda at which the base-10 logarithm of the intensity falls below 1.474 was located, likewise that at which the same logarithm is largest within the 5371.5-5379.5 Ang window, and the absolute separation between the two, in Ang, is 2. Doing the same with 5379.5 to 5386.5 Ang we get 3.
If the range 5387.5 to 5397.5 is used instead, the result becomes 8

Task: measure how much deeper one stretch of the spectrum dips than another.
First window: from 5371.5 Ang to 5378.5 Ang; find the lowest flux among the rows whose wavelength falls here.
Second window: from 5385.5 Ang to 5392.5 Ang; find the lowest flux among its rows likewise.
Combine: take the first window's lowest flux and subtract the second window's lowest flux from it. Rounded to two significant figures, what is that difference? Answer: -10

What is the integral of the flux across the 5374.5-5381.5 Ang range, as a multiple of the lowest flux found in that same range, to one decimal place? 7.7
